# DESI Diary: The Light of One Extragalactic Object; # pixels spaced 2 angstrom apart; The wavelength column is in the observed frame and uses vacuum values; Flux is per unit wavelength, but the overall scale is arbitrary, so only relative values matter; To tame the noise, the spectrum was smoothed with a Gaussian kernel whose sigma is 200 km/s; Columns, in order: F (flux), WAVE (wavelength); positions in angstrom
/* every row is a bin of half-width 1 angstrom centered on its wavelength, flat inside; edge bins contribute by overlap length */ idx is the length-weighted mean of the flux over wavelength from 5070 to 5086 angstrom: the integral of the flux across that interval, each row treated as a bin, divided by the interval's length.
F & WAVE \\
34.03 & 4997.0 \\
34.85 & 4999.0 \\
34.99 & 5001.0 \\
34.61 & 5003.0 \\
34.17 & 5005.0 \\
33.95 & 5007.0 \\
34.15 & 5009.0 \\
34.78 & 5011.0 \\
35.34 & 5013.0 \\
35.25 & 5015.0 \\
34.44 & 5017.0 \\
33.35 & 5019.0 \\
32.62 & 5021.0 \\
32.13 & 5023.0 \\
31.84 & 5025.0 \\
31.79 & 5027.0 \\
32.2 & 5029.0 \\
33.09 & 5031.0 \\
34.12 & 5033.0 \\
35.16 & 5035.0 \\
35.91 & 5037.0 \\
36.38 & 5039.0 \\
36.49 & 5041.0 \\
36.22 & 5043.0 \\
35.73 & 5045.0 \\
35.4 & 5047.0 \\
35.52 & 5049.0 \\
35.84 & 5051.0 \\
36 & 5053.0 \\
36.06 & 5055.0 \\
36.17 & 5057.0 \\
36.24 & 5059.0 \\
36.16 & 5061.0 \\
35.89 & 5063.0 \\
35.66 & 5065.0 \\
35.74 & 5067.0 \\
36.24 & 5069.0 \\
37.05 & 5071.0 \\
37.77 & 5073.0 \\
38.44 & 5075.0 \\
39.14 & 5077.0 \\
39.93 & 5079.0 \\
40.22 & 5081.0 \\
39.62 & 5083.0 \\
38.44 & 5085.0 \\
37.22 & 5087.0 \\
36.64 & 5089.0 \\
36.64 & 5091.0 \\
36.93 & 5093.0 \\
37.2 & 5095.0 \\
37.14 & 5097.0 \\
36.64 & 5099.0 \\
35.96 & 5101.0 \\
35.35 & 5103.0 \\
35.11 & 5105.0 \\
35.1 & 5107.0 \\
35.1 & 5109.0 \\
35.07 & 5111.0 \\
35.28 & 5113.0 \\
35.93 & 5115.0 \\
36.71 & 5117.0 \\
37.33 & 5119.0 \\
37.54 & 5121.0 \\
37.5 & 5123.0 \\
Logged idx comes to 39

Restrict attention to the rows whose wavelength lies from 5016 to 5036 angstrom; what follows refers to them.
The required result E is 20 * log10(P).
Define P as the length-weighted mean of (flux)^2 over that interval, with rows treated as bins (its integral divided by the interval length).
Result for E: 60.8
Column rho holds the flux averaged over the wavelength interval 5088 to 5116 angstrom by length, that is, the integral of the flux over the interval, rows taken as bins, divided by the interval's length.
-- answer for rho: 36.0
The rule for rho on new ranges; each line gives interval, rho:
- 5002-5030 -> 33.6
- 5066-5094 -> 37.9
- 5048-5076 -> 36.3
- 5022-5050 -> 34.4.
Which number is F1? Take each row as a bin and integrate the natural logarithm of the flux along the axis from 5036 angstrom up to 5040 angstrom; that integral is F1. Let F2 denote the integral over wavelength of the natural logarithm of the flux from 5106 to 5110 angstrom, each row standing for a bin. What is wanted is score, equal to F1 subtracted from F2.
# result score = -0.12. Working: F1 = 14.4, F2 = 14.2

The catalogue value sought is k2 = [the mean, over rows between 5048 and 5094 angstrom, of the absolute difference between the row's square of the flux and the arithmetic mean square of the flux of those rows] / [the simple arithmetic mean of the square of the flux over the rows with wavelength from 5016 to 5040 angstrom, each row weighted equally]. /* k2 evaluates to 0.08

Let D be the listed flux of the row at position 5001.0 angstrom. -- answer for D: 34.99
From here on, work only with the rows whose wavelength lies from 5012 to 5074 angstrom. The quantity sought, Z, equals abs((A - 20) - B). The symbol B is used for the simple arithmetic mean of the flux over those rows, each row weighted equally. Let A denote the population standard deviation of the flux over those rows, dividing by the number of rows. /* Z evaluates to 53.5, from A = 1.6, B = 35.1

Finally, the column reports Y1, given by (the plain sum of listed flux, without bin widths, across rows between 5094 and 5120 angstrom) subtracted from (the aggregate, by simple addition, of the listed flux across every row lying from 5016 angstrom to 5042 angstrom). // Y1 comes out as -28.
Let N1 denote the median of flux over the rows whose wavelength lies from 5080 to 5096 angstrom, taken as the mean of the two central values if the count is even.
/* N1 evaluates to 37.2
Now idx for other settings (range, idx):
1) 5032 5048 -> 36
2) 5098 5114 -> 35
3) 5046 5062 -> 36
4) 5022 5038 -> 33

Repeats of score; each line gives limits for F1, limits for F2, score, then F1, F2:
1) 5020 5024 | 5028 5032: 0.03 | 13.9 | 13.9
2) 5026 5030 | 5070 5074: 0.63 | 13.9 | 14.5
